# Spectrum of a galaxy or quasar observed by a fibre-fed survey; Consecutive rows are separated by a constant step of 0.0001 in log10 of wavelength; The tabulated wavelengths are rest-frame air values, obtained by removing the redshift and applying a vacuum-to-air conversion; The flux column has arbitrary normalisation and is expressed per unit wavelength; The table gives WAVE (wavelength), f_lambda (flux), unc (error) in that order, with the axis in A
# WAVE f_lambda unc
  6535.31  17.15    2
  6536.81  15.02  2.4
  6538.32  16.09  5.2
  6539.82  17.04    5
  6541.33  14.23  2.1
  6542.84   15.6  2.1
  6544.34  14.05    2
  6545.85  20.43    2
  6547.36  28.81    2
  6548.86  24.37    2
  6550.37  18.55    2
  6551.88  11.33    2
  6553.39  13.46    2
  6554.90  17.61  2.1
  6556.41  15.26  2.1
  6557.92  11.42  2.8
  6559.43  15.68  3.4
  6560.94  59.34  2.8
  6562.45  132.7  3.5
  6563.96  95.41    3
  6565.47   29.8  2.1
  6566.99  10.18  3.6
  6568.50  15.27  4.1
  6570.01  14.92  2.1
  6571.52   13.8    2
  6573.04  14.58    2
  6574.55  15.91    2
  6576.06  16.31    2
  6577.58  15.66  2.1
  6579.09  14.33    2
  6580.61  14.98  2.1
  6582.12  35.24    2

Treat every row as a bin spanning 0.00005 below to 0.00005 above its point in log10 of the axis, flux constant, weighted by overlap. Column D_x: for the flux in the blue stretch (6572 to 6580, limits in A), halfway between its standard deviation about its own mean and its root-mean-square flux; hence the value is 8.1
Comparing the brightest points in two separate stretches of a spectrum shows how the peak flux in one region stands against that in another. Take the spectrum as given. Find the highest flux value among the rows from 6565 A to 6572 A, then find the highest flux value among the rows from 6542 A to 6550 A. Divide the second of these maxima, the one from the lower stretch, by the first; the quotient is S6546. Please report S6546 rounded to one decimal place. 1.0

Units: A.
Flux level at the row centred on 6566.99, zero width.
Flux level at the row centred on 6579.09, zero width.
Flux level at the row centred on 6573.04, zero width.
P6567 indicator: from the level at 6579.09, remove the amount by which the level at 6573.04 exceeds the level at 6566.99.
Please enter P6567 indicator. 10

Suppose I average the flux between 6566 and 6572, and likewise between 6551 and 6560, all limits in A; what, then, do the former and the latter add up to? 28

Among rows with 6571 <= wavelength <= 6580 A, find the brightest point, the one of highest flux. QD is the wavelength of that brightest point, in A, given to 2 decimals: 6576.06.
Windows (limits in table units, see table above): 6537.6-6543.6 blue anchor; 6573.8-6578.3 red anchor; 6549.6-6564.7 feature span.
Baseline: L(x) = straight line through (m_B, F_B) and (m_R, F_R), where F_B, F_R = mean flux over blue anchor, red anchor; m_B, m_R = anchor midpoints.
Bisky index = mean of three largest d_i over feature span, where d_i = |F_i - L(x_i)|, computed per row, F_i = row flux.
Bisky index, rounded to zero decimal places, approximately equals 80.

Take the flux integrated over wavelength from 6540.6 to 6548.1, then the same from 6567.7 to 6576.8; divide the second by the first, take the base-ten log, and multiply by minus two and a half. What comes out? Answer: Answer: 0.0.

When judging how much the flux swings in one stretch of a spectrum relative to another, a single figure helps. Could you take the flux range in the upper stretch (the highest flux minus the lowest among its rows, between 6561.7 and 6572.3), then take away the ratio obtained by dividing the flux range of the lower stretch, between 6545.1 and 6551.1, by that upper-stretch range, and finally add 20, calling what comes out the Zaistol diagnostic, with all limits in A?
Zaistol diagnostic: 142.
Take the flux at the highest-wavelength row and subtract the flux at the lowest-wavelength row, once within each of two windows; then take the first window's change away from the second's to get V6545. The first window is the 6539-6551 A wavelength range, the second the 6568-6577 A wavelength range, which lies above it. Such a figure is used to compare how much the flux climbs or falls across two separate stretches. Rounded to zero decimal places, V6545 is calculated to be 0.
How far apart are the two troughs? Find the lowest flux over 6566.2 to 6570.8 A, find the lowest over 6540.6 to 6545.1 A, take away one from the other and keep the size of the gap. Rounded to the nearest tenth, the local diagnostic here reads 3.9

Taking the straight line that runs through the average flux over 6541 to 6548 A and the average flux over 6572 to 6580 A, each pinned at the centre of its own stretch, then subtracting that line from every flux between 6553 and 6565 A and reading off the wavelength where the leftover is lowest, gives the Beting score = 6557.92 A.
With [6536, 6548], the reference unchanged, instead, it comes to 6541.33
